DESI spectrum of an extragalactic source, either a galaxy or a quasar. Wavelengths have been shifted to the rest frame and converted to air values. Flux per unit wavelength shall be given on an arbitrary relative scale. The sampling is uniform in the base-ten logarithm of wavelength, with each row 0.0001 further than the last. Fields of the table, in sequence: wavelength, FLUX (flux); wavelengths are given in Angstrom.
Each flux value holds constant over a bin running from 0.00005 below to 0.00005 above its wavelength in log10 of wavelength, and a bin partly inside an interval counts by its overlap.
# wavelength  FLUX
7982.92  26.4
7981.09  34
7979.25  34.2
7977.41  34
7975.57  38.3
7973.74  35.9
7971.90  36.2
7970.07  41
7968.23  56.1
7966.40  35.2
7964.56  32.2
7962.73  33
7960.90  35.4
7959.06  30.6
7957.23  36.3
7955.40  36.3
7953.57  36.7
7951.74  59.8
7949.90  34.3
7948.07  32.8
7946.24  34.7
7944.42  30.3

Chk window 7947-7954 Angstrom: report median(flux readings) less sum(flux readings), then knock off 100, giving -228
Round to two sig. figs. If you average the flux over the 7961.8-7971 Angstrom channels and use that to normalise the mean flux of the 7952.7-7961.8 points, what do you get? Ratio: 0.89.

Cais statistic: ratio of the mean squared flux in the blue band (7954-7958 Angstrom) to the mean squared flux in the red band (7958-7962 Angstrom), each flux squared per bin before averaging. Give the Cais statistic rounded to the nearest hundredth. 1.20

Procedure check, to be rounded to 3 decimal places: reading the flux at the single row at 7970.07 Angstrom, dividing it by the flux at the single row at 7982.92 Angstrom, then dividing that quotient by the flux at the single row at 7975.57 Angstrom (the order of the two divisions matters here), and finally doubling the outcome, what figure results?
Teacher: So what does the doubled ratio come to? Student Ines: 0.081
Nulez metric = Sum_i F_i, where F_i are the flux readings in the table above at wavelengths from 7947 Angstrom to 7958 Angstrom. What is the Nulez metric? 236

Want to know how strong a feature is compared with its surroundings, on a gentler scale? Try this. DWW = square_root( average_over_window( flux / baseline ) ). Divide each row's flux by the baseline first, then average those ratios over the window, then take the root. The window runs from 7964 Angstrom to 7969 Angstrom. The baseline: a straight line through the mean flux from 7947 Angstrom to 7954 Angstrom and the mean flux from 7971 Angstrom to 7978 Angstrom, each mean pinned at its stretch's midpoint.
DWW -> 1.05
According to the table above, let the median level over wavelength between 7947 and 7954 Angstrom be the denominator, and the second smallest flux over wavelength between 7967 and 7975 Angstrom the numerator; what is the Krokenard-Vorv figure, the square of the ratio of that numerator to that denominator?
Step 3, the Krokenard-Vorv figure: 1.0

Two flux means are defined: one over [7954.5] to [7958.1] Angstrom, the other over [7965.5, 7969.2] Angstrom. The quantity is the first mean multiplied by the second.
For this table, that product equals 1657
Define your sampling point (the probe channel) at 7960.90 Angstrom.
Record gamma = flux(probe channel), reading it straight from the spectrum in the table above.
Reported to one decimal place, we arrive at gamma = 35.4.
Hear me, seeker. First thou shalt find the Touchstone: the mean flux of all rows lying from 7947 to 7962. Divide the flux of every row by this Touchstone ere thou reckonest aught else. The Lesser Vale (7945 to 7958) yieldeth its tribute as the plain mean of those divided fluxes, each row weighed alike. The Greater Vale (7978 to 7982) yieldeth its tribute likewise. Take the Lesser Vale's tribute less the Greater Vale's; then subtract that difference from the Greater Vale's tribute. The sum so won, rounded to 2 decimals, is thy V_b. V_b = 0.78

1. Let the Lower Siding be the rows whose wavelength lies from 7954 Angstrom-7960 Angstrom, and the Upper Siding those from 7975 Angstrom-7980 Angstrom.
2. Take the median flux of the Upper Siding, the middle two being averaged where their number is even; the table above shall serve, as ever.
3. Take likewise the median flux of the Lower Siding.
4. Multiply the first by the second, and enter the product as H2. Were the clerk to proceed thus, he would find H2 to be 1241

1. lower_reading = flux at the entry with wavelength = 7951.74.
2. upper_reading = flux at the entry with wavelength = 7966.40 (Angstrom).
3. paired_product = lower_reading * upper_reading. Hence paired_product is 2105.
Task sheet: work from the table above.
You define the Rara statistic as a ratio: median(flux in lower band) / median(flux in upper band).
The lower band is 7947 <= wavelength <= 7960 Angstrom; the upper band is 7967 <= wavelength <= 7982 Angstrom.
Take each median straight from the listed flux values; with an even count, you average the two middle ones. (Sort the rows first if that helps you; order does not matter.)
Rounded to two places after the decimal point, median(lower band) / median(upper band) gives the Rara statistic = 1.01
